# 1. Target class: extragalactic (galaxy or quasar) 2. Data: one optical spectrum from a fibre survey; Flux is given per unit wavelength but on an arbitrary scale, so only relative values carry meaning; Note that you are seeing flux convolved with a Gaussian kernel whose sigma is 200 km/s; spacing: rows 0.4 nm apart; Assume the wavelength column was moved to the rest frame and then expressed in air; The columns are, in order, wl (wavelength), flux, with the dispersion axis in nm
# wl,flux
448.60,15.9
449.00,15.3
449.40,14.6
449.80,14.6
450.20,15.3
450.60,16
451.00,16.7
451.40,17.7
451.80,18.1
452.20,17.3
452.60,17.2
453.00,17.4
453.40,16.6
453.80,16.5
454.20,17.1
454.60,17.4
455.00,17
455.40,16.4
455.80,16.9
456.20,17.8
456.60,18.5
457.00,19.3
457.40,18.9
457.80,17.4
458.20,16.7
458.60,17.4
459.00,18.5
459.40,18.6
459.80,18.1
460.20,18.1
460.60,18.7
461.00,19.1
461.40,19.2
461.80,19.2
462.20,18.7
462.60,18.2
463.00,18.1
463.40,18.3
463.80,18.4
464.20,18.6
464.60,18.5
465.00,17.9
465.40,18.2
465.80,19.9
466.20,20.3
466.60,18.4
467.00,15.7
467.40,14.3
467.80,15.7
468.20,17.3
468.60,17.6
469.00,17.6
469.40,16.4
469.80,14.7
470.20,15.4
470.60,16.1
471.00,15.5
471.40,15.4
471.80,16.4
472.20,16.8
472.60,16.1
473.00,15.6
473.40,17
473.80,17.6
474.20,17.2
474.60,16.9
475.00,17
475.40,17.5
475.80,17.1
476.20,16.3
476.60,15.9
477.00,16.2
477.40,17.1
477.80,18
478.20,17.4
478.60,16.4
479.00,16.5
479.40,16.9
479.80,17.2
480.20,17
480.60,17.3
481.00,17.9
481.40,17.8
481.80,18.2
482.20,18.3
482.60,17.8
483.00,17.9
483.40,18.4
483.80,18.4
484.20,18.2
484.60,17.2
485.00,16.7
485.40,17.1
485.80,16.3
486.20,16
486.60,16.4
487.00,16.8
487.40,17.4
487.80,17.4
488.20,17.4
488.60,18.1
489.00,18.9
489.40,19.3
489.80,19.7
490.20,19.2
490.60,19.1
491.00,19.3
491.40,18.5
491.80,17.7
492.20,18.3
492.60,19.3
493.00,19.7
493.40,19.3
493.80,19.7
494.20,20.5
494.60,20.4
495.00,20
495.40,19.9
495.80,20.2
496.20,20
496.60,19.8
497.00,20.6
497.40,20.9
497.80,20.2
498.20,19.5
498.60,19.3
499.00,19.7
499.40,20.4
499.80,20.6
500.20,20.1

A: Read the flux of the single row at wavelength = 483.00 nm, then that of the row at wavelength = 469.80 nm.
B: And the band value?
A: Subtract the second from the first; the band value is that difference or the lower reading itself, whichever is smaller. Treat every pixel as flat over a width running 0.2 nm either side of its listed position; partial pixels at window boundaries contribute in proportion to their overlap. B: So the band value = 3.2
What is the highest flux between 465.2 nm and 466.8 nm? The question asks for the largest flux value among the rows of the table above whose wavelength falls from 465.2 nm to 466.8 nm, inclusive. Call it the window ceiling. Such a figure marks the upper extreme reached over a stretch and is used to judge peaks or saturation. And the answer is 20.3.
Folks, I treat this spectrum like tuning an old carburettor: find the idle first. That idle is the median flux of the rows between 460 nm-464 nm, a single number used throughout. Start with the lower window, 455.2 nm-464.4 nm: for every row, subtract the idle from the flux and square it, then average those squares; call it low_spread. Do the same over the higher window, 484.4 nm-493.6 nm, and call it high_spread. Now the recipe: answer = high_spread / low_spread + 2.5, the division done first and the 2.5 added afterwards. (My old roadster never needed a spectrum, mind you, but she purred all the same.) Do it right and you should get 4.7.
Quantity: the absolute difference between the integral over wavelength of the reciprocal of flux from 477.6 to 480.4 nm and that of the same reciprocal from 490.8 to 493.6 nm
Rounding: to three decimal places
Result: 0.016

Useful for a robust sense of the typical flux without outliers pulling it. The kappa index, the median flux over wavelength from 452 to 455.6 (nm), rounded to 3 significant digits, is 17.1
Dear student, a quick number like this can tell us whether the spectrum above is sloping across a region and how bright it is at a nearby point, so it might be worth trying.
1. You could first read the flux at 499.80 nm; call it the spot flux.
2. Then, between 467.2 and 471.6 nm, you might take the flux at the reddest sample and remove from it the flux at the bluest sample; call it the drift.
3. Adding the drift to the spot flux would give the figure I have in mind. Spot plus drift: 21.7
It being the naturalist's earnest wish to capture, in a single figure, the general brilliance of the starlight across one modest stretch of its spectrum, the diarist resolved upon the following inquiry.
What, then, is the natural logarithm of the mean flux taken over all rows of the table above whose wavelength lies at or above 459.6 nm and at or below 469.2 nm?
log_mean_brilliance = 2.90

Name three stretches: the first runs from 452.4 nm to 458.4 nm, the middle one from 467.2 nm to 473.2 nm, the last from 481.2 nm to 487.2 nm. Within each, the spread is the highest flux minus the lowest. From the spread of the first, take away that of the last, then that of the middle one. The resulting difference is -2.80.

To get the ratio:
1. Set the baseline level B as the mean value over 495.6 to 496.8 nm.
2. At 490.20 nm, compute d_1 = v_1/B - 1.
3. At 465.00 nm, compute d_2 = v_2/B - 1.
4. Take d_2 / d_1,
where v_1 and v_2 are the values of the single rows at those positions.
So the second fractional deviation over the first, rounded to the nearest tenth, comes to 2.6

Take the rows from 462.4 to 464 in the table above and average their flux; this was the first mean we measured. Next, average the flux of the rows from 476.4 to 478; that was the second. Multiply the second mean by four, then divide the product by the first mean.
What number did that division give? 3.7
